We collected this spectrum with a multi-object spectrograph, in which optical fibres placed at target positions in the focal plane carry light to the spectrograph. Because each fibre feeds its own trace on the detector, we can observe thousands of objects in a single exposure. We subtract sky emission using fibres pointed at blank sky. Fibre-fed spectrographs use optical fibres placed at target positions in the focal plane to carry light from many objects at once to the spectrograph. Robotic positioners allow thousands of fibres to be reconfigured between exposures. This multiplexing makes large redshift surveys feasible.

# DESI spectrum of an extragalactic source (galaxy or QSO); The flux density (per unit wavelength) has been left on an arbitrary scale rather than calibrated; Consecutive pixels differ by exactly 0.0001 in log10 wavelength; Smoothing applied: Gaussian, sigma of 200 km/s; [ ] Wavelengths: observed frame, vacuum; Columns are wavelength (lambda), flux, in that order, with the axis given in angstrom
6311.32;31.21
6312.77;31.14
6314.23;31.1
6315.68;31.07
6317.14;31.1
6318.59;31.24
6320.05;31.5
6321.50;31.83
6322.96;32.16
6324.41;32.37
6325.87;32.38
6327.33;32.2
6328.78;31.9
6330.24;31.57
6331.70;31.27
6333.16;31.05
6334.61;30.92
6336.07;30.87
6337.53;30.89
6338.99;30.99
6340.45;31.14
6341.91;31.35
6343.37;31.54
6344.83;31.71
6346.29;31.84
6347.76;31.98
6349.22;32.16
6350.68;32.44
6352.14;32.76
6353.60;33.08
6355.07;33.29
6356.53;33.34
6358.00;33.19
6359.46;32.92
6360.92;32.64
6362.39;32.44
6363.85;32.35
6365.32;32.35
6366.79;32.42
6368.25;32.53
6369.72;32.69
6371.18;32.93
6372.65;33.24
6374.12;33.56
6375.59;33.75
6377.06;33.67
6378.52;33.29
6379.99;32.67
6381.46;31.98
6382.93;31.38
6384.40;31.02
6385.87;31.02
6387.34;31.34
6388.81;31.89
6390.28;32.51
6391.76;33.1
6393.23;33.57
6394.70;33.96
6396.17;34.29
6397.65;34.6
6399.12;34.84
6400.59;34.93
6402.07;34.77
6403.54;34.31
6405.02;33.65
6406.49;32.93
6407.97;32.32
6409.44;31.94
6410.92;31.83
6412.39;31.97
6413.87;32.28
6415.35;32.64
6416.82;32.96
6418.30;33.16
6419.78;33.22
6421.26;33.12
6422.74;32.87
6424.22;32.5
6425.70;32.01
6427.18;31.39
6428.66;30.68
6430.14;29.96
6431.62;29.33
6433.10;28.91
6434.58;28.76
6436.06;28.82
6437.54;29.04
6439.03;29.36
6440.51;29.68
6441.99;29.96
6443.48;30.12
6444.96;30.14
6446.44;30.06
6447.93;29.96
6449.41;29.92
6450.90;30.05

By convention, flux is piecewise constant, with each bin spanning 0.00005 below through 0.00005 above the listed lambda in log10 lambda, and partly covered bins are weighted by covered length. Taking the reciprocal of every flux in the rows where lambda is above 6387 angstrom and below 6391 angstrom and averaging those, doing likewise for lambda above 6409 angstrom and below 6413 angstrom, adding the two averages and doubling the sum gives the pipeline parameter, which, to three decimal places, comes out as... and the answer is 0.125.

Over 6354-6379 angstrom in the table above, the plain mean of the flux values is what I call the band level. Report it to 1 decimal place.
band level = 33.0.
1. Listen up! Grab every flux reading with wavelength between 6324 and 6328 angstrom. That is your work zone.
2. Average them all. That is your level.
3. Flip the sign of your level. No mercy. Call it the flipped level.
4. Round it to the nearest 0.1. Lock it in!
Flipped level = -32.3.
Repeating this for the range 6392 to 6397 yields -33.9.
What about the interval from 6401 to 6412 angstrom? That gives -33.1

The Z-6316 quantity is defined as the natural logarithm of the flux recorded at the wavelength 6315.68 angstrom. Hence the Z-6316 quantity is 3.44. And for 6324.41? 3.48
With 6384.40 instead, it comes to 3.43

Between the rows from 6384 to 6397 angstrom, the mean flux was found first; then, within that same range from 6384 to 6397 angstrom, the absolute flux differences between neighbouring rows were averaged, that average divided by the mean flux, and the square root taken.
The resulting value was 0.112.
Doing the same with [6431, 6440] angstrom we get 0.090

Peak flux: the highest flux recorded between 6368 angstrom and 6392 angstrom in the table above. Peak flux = 33.75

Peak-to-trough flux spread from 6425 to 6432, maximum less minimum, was 2.7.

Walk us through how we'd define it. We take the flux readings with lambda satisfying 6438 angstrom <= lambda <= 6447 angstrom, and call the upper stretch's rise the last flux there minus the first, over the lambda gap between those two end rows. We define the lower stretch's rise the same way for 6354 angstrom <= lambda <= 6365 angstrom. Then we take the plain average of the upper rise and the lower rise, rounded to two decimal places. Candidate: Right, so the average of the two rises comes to -0.01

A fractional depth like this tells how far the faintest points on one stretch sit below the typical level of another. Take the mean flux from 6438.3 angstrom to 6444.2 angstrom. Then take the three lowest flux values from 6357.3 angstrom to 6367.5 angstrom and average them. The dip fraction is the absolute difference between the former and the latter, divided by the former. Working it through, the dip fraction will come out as 0.09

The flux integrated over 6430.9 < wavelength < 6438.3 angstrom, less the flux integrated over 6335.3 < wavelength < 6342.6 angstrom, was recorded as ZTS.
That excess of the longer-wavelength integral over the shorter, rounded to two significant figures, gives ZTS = -12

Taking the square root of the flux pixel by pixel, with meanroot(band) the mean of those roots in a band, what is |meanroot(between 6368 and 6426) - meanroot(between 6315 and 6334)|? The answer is 0.111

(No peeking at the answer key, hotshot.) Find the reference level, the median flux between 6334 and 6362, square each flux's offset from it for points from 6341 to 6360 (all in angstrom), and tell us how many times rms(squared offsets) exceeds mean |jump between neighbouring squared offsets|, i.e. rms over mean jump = 3.49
